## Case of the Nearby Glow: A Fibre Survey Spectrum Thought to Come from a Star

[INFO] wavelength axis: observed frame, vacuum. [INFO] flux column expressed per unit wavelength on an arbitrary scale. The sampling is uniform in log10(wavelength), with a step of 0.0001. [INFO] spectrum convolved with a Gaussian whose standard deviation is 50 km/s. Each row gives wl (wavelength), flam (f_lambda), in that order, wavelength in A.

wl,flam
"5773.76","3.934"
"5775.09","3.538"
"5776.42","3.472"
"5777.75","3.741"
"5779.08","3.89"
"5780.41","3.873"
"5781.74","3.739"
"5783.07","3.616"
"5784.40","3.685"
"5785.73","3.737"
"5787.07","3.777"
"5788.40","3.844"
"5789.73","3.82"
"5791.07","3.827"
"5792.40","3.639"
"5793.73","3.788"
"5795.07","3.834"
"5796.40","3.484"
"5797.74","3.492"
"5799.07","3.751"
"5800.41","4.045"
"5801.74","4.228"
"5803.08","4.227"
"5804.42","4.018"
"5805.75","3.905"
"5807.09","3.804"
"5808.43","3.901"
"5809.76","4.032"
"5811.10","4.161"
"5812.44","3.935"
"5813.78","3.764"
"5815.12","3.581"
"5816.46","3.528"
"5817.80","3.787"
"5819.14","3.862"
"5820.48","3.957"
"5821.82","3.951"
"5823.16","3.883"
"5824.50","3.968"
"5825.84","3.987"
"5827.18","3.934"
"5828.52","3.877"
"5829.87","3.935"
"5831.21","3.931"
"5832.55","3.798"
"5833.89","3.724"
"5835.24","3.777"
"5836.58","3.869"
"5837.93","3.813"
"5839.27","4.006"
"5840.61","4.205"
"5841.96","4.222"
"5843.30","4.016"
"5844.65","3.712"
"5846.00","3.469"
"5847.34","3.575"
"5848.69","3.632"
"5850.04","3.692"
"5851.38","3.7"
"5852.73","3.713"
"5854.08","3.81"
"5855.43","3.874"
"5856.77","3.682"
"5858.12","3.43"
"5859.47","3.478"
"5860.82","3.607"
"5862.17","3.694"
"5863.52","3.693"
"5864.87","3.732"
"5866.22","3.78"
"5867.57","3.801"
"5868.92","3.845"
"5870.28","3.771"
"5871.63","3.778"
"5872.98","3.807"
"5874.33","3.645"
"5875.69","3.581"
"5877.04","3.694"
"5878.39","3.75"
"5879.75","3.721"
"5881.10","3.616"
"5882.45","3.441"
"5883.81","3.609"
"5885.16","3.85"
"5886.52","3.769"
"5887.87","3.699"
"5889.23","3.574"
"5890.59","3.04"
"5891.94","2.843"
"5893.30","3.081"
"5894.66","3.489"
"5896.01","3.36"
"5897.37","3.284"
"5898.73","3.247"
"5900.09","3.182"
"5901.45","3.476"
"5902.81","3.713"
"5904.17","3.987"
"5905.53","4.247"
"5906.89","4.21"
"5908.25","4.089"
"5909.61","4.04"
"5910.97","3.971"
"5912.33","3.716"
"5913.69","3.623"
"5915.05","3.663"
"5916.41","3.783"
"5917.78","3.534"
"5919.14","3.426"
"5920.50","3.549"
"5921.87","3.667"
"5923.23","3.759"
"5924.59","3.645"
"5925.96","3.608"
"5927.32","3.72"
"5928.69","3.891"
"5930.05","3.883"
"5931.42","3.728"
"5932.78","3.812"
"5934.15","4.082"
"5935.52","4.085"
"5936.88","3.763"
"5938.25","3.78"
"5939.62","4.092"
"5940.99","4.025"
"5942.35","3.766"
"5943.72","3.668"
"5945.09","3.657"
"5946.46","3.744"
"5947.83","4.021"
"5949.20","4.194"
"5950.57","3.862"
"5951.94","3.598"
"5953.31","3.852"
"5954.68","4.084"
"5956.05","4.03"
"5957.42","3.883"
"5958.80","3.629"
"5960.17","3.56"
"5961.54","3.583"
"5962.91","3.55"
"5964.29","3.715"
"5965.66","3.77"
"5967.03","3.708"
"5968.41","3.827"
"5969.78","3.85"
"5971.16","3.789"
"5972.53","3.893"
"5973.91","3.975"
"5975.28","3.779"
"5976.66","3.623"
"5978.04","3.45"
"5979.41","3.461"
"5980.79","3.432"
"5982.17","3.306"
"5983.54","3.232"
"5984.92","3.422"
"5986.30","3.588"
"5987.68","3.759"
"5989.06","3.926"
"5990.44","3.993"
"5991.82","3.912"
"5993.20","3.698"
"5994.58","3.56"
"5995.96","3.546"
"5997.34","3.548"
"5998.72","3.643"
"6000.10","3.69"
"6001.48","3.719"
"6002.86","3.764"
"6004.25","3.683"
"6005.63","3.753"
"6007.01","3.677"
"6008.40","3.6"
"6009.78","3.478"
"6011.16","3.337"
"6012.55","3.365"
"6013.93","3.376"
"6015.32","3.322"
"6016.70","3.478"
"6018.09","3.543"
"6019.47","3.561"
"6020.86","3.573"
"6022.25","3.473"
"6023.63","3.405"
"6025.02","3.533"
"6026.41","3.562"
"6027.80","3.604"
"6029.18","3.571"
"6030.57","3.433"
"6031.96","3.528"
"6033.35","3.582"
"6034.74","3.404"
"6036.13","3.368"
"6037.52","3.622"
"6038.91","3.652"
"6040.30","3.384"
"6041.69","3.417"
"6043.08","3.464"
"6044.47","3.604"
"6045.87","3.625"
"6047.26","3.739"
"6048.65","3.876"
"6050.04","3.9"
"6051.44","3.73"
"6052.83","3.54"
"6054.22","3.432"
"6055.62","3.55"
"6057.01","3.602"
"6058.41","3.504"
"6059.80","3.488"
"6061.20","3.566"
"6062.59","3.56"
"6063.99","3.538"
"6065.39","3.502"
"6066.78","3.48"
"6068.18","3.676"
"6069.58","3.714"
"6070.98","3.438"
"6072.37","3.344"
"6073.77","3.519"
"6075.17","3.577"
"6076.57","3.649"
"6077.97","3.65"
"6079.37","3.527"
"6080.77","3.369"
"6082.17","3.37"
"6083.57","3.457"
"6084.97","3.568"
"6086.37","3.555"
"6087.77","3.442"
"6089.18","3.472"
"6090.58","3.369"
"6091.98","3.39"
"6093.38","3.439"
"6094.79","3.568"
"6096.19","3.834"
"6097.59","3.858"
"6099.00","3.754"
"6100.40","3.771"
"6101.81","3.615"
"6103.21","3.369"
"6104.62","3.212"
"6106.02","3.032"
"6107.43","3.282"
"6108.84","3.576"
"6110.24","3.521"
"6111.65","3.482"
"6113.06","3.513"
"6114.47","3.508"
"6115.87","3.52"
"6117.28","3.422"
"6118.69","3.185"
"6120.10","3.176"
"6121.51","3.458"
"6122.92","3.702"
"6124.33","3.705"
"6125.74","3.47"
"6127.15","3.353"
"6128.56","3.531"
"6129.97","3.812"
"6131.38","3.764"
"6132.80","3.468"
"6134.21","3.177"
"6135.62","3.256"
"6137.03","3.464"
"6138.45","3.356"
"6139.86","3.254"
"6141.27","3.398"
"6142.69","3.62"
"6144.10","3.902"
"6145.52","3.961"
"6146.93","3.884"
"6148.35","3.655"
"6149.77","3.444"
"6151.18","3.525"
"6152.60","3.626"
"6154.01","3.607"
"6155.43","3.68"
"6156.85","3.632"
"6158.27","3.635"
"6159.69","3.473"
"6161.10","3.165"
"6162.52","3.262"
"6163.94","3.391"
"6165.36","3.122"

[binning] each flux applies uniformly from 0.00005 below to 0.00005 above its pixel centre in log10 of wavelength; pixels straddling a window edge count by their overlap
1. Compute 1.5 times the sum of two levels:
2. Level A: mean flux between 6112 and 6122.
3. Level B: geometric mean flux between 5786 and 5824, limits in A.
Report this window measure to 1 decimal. 10.9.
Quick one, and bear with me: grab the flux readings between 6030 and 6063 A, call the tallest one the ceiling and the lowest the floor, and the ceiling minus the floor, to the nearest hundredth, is 0.53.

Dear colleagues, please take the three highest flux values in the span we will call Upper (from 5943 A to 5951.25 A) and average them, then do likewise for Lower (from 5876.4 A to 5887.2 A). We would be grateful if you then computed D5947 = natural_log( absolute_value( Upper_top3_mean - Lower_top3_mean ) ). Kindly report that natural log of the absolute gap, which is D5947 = -1.4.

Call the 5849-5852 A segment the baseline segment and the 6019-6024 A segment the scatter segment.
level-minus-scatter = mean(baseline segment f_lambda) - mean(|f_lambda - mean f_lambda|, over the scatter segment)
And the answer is 3.63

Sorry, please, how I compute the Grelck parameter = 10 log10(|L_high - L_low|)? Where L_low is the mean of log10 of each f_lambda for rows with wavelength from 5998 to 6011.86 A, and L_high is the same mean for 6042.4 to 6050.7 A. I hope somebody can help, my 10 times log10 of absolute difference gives -21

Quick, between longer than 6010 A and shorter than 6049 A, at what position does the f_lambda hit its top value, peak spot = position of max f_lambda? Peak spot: 6048.65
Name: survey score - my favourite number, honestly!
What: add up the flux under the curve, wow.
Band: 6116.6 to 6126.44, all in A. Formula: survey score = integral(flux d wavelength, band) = 34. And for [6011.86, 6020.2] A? 29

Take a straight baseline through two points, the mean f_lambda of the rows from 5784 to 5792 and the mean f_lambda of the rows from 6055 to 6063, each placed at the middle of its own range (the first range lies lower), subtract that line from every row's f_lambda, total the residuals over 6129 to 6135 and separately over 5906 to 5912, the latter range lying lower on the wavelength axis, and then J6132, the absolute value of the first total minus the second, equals 1.3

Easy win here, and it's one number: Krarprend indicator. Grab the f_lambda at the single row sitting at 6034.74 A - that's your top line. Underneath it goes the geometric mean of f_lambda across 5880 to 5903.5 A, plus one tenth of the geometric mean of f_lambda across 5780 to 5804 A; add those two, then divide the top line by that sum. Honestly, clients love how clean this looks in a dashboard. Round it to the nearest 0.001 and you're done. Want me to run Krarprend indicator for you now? 0.897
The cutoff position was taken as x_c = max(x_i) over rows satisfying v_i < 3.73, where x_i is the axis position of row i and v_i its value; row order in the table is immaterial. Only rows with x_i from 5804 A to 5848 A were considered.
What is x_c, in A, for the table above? 5847.34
